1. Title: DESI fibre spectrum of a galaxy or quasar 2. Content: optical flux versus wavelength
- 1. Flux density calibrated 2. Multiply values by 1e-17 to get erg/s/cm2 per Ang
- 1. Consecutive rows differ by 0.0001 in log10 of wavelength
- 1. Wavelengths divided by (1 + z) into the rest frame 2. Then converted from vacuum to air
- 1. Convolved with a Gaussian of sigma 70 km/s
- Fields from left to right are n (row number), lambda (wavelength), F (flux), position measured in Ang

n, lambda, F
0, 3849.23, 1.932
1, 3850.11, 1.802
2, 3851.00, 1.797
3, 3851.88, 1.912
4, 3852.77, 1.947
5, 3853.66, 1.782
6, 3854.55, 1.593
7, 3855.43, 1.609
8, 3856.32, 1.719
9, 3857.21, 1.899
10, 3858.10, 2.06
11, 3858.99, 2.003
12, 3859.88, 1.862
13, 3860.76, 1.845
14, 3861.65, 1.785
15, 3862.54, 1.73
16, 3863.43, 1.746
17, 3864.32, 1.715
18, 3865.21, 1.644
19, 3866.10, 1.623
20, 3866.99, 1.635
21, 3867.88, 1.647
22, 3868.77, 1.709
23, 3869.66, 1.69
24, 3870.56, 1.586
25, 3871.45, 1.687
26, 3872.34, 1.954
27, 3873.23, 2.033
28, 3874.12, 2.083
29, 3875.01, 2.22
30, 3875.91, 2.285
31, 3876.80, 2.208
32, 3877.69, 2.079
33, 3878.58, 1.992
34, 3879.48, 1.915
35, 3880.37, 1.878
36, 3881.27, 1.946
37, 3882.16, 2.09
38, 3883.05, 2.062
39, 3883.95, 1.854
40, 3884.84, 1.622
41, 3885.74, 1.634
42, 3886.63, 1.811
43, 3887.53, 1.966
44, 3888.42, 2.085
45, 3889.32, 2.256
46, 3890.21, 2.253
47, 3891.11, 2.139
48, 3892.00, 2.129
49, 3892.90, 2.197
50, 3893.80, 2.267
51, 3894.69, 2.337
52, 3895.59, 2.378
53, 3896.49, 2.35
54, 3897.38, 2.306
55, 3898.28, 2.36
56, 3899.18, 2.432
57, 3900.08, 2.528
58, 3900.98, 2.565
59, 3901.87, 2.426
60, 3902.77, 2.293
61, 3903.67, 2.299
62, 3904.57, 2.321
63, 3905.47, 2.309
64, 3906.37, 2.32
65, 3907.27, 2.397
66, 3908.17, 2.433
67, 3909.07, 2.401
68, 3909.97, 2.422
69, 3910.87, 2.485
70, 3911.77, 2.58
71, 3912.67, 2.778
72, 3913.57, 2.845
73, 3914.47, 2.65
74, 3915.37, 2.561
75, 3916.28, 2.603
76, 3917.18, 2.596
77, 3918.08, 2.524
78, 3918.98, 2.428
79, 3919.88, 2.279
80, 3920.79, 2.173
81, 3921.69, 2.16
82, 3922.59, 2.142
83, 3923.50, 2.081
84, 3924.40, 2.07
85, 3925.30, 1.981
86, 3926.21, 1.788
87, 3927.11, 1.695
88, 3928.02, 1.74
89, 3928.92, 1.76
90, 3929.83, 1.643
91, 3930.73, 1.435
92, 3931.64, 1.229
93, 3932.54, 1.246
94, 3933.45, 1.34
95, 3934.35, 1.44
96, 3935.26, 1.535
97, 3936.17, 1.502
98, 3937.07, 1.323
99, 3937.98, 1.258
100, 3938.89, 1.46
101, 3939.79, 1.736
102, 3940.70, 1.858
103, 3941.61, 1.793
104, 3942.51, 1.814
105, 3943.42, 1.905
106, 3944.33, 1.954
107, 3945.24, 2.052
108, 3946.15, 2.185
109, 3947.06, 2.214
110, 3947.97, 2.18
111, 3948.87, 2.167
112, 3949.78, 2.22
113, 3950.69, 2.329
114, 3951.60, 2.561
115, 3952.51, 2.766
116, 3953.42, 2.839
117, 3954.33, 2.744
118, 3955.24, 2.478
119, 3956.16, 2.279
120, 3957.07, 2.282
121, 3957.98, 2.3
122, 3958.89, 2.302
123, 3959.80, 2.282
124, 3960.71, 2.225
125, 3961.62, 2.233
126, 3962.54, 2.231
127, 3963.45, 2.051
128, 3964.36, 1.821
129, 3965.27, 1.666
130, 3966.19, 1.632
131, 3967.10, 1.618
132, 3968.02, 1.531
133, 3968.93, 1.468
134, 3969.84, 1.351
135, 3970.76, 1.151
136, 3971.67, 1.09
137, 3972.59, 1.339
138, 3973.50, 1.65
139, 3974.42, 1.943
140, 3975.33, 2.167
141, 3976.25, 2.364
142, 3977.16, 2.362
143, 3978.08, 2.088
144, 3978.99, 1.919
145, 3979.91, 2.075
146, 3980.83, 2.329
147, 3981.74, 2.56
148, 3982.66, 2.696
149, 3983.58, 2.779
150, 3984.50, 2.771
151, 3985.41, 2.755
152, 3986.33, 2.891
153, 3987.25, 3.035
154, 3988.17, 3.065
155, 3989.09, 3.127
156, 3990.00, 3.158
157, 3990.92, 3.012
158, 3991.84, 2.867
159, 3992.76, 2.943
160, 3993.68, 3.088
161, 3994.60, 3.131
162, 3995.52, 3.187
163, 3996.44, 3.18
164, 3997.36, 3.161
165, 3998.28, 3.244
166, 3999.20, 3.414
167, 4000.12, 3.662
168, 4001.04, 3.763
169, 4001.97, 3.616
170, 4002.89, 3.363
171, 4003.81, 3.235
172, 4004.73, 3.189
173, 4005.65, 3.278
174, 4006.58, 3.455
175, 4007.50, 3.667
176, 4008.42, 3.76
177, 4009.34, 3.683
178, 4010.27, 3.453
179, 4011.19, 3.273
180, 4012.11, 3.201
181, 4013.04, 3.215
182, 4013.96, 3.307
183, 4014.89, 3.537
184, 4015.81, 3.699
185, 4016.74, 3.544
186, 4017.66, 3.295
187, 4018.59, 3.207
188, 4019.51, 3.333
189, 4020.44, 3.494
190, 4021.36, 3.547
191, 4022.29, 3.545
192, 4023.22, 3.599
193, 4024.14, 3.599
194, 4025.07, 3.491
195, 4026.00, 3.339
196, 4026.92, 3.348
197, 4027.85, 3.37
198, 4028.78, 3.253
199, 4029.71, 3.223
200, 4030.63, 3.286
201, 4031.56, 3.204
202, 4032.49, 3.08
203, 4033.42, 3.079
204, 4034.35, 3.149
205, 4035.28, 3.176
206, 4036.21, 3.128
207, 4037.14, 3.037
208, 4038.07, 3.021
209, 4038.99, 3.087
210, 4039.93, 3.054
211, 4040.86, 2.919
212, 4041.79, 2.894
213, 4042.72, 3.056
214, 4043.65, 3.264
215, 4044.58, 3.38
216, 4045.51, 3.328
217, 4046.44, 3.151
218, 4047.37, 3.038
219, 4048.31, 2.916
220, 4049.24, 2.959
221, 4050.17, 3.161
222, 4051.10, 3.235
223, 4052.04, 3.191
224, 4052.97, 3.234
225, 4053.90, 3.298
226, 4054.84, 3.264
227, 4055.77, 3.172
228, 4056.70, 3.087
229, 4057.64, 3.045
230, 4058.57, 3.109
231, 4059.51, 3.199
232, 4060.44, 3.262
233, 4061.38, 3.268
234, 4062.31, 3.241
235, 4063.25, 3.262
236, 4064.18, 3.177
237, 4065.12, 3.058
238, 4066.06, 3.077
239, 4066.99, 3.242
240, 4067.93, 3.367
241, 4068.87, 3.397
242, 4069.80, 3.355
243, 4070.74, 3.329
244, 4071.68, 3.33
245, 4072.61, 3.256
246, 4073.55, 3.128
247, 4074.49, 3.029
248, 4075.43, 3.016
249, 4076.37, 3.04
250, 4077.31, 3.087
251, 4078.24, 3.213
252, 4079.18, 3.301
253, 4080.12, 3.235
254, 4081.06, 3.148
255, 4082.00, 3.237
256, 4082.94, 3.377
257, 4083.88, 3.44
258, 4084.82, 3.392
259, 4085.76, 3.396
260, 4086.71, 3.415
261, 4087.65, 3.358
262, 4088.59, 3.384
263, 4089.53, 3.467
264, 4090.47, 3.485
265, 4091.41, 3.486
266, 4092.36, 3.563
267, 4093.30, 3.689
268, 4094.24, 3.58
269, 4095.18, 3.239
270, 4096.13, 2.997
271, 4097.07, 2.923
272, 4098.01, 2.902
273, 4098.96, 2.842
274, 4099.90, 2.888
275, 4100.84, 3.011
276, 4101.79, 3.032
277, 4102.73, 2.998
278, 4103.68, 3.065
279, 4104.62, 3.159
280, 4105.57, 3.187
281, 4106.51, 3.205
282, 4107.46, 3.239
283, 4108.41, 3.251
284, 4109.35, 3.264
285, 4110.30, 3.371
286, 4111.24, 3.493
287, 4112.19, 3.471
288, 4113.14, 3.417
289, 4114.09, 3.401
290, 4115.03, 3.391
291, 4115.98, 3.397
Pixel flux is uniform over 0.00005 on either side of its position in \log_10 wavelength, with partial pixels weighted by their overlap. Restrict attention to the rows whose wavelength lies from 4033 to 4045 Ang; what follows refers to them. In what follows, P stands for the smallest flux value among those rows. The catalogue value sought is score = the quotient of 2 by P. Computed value 0.69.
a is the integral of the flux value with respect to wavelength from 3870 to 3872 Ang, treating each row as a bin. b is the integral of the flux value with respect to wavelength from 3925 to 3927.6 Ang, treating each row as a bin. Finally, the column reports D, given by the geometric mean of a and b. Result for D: 4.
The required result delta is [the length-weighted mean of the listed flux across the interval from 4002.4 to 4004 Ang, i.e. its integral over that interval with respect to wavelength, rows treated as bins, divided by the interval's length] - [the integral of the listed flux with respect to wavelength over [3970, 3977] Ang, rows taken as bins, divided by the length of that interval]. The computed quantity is 1.6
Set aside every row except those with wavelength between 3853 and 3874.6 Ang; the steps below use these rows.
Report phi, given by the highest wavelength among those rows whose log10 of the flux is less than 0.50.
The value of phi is 3874.12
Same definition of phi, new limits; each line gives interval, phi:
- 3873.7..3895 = 3894.69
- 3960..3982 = 3981.74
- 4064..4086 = 4081.06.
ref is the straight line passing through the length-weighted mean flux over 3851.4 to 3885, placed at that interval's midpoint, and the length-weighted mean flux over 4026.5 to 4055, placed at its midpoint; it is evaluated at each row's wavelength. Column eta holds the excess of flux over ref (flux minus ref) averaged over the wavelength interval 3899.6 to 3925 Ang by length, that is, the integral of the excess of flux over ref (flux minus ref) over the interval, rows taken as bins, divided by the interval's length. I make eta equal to 0.22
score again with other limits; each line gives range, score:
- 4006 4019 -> 0.62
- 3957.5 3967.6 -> 1.24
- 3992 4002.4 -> 0.68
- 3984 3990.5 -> 0.73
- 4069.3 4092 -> 0.66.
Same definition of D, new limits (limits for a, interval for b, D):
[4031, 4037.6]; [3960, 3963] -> 12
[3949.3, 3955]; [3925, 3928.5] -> 10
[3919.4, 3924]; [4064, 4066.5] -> 9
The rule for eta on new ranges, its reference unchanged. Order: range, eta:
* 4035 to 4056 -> -0.06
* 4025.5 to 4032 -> 0.23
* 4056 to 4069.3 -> -0.12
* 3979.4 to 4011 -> 0.32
